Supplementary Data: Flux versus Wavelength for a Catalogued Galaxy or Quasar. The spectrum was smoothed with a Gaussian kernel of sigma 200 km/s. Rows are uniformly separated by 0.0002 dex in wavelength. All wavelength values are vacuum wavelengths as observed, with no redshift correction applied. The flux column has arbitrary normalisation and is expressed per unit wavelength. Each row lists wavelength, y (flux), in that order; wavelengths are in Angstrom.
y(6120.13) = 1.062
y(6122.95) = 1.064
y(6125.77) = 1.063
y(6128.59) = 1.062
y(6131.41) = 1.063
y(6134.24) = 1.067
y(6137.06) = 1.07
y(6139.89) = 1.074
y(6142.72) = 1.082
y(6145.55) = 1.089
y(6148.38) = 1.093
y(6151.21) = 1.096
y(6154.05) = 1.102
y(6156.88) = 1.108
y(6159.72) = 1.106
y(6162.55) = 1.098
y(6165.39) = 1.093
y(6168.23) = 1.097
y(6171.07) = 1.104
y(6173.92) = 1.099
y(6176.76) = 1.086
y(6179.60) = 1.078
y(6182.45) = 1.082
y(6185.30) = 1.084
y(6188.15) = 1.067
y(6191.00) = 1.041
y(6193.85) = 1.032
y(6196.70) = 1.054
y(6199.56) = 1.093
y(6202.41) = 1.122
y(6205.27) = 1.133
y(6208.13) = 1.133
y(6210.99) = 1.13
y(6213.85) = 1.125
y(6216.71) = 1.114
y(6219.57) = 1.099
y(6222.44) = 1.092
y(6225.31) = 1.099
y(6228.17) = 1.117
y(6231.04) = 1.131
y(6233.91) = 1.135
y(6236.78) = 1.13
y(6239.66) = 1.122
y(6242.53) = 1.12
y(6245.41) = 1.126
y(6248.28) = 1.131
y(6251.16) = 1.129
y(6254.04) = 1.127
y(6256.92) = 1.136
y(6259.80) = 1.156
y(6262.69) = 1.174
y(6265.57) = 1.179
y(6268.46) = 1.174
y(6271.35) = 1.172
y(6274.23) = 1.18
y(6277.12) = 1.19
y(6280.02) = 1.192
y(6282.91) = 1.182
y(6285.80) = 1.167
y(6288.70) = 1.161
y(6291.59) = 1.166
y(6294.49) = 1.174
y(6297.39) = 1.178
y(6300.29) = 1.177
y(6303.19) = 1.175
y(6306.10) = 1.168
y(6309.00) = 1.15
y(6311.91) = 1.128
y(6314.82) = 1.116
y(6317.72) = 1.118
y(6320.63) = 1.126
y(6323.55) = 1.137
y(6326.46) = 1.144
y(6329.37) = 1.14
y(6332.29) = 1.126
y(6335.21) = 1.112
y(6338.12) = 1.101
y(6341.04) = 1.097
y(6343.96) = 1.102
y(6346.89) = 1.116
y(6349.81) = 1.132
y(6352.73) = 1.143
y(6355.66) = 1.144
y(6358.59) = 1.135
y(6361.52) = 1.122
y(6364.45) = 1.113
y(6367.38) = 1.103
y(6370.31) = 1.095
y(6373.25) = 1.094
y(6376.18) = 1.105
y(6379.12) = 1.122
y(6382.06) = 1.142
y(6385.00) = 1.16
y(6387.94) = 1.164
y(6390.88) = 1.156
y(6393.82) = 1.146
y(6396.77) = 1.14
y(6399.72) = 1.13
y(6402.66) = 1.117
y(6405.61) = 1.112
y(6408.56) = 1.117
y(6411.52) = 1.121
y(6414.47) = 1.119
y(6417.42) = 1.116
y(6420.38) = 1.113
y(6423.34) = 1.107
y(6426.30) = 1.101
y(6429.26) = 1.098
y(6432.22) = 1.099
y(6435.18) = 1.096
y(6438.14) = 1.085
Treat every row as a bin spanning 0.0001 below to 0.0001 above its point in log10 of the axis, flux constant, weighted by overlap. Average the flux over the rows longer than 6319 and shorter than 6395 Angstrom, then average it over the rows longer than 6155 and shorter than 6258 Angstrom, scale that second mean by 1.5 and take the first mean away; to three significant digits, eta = 0.531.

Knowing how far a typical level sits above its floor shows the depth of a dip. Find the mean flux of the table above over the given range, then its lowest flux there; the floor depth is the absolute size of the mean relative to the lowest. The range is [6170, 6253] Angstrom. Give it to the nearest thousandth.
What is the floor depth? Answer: 0.072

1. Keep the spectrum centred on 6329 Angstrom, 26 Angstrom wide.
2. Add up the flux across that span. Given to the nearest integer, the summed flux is 10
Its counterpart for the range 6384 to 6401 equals 7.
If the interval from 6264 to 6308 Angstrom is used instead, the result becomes 18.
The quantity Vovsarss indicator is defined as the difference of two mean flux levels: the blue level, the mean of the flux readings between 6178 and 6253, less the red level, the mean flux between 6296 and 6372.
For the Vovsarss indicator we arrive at -0.03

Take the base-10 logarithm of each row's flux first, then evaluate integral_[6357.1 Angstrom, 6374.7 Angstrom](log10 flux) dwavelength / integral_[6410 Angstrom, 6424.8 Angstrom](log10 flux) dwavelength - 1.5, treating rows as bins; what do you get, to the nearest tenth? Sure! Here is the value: -0.4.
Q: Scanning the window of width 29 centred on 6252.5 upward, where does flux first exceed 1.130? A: 6248.28 Angstrom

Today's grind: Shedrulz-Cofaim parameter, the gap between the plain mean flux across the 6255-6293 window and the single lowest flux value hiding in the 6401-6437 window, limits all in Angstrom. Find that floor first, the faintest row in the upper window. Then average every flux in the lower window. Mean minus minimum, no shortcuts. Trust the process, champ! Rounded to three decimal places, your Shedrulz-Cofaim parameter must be 0.075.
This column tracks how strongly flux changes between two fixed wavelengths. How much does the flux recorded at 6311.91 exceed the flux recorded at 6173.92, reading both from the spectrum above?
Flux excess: 0.029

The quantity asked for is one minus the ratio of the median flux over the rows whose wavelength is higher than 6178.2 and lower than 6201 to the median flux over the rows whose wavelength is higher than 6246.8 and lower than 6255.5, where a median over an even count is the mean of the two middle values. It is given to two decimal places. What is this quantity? 0.05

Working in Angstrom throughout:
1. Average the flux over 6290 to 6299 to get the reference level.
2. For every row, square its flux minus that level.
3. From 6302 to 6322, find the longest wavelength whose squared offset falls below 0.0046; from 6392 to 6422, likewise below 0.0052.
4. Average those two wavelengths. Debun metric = 6370.5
